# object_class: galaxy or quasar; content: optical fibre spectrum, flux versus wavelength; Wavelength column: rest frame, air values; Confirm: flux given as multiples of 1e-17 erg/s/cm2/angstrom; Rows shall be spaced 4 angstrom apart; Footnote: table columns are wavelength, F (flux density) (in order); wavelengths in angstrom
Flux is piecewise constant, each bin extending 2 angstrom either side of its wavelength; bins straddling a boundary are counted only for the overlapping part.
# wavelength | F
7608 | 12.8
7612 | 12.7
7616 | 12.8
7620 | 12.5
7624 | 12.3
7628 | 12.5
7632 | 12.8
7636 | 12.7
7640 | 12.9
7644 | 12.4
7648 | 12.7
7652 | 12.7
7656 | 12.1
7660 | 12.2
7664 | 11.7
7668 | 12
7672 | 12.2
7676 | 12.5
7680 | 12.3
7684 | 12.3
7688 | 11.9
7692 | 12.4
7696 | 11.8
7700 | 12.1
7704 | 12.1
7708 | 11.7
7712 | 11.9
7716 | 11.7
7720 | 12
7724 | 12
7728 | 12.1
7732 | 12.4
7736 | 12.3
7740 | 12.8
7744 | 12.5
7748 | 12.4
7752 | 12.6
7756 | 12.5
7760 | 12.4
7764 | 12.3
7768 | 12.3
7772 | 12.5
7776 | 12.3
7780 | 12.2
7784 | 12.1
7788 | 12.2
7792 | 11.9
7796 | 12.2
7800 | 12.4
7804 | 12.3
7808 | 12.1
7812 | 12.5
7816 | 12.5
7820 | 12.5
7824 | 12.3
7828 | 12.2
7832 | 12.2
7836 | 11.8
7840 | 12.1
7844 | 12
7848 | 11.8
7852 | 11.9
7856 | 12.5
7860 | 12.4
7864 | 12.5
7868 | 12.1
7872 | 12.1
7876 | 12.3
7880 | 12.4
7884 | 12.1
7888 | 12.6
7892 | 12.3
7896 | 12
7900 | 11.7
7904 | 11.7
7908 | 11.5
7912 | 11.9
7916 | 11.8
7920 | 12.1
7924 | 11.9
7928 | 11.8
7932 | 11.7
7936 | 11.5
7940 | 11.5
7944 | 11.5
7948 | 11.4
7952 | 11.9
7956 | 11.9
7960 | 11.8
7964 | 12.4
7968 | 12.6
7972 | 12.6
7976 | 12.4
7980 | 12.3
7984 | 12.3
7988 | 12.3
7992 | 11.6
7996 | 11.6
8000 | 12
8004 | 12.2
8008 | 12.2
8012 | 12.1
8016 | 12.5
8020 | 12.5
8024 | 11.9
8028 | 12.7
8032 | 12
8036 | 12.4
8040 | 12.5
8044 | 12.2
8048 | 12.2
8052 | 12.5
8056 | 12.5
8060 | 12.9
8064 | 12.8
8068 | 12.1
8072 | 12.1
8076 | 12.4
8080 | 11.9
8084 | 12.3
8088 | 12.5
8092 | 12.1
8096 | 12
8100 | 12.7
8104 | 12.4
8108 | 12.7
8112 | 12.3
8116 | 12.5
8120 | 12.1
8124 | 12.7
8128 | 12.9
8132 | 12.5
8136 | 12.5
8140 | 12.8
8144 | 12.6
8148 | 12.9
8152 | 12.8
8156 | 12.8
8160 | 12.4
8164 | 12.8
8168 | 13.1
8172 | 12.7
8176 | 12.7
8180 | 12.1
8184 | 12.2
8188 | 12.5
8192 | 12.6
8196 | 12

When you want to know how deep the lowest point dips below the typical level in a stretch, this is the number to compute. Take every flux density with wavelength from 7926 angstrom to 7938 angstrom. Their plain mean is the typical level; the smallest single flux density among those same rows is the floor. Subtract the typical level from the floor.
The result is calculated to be -0.17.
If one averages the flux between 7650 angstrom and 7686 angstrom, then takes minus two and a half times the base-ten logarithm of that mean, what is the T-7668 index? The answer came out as -2.72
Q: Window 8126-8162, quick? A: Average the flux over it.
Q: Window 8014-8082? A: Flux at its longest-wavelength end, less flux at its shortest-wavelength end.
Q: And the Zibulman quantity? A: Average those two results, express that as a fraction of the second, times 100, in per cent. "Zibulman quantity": -1007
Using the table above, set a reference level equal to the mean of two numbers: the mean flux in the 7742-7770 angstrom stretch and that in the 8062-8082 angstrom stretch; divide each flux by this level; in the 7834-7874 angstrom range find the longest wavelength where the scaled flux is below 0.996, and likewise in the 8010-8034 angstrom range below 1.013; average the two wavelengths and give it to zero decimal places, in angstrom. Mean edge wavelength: 7952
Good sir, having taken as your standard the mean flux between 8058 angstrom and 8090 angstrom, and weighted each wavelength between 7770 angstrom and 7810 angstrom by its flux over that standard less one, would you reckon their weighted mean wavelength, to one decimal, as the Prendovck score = 7793.4 angstrom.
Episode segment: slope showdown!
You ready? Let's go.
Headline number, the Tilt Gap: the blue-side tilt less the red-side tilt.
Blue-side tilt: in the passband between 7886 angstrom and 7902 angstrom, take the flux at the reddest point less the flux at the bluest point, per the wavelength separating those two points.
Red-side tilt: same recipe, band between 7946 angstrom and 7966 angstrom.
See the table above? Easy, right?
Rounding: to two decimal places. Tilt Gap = -0.14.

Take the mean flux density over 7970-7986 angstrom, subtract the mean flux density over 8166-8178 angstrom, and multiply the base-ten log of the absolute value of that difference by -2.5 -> 0.91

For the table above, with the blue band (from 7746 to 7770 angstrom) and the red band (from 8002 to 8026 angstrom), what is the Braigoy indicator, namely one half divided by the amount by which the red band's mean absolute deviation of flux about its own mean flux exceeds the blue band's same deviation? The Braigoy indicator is 6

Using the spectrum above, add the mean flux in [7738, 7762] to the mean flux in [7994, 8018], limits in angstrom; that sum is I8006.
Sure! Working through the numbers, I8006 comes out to 24.6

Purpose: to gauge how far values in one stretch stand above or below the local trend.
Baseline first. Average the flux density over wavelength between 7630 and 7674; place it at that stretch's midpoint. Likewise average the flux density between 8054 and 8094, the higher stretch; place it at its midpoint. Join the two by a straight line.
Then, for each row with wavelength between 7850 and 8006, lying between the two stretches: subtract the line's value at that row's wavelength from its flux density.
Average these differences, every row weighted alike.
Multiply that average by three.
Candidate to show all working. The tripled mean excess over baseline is -1.0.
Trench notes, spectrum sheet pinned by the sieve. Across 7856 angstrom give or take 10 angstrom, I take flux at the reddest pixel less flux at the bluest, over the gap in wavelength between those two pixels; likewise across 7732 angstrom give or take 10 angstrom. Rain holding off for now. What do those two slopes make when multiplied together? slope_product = 0.0022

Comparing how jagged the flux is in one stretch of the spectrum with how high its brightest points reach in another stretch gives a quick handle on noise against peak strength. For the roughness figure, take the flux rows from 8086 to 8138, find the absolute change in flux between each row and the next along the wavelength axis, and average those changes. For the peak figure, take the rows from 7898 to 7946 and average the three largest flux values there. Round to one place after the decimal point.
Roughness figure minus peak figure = -11.6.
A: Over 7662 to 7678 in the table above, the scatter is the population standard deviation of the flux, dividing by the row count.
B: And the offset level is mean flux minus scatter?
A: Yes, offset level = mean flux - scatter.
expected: 11.8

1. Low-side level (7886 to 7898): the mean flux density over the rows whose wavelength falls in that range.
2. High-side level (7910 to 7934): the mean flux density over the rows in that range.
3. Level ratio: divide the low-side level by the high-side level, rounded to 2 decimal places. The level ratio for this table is 1.04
